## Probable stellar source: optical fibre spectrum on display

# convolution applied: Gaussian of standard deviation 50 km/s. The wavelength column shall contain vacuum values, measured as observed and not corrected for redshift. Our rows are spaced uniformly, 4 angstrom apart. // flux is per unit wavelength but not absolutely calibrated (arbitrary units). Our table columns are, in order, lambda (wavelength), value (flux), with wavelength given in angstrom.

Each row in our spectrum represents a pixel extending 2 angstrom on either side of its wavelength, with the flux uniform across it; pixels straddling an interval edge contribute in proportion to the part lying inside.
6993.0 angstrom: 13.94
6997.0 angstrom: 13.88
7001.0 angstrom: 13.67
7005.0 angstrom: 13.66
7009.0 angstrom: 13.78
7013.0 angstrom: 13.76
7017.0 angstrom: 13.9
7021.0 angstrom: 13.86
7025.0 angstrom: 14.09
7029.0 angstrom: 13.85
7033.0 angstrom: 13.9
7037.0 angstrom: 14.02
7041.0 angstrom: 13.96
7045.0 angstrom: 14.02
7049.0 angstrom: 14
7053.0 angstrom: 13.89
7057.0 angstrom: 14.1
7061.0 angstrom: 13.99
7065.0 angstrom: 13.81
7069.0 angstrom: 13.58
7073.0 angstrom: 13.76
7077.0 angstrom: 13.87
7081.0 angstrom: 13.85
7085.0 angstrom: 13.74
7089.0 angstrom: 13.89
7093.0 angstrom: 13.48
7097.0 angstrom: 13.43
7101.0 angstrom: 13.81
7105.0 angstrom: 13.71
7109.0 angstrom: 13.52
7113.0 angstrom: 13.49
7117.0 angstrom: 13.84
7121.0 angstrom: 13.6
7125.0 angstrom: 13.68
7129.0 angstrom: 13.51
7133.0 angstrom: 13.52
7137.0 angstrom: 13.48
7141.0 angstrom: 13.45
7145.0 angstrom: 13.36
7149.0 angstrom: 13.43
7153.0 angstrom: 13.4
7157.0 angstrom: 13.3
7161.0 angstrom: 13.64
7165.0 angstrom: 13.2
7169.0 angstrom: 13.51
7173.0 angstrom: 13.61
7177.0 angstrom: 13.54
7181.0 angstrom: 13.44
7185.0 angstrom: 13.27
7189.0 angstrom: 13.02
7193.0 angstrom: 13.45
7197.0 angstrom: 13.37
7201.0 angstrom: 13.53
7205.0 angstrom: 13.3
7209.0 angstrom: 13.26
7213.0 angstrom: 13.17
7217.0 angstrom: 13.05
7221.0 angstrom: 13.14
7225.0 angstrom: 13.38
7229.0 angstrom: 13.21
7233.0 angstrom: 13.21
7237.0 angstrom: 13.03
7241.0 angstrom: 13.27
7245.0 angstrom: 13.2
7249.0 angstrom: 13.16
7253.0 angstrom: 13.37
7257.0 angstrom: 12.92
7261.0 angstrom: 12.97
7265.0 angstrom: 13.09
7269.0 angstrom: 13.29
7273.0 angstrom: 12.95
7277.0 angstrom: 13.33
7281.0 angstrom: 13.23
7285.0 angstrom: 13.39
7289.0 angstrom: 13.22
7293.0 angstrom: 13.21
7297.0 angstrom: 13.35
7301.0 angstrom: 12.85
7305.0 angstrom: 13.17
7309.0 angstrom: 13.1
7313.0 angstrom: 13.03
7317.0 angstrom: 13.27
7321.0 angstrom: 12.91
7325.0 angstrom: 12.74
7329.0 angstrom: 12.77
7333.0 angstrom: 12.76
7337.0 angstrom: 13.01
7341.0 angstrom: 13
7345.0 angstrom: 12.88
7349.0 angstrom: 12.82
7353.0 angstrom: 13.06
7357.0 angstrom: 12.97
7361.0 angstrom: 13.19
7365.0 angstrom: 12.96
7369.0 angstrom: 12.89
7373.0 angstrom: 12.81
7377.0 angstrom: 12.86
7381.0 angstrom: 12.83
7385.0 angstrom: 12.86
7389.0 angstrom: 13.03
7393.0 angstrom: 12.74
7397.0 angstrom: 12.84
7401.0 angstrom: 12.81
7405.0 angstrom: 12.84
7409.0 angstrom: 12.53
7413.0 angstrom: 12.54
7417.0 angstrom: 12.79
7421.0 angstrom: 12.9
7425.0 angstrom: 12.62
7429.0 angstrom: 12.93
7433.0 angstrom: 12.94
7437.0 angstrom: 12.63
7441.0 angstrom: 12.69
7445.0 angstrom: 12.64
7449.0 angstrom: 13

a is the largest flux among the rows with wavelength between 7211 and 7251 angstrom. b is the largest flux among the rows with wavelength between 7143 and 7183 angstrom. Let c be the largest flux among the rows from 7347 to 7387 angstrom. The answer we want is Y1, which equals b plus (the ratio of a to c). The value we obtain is 14.65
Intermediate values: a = 13.38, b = 13.64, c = 13.19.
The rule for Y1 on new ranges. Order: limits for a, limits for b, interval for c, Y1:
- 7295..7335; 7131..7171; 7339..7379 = 14.65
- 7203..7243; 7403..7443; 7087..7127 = 13.90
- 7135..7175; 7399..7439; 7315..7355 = 13.97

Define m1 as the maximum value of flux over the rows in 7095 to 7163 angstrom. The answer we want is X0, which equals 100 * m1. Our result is 1384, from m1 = 13.84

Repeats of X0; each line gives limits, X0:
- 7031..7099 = 1410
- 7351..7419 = 1319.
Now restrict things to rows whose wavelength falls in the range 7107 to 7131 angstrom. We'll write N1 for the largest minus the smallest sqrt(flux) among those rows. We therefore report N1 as 0.05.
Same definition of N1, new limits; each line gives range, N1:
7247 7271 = 0.06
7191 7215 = 0.05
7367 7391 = 0.03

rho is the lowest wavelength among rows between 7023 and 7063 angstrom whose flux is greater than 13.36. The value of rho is 7025.0 angstrom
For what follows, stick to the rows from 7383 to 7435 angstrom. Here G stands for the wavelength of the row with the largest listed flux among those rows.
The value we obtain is 7389.0 angstrom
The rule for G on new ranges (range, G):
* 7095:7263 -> 7117.0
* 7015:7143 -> 7057.0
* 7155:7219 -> 7161.0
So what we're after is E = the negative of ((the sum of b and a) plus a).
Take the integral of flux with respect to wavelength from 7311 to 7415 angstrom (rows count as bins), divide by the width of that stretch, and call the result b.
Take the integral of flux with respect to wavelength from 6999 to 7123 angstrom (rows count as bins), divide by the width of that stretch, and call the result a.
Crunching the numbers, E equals -40.5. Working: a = 13.8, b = 12.9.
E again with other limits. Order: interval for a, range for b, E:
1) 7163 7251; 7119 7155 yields -40.1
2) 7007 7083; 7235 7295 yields -41.0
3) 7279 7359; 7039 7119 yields -39.9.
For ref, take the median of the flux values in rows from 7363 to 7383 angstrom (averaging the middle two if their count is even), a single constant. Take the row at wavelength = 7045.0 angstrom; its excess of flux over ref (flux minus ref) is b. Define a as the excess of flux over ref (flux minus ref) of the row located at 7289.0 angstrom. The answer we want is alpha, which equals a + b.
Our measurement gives 1.5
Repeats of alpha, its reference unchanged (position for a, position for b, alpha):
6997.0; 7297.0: 1.5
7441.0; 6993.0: 0.9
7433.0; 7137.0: 0.7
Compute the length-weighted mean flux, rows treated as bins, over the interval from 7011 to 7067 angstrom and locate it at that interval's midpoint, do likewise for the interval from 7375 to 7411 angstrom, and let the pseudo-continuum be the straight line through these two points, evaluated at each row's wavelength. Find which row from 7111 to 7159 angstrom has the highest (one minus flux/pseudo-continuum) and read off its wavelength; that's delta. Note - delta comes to 7157.0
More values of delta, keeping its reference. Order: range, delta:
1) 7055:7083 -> 7069.0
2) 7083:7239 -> 7189.0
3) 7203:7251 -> 7217.0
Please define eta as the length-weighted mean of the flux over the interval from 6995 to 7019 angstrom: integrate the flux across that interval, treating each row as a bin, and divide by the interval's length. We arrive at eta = 13.8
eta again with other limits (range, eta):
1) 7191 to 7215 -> 13.3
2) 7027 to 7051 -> 14.0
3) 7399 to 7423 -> 12.7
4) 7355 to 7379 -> 12.9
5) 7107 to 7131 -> 13.6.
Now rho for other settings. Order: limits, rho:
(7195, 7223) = 7197.0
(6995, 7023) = 6997.0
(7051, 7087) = 7053.0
